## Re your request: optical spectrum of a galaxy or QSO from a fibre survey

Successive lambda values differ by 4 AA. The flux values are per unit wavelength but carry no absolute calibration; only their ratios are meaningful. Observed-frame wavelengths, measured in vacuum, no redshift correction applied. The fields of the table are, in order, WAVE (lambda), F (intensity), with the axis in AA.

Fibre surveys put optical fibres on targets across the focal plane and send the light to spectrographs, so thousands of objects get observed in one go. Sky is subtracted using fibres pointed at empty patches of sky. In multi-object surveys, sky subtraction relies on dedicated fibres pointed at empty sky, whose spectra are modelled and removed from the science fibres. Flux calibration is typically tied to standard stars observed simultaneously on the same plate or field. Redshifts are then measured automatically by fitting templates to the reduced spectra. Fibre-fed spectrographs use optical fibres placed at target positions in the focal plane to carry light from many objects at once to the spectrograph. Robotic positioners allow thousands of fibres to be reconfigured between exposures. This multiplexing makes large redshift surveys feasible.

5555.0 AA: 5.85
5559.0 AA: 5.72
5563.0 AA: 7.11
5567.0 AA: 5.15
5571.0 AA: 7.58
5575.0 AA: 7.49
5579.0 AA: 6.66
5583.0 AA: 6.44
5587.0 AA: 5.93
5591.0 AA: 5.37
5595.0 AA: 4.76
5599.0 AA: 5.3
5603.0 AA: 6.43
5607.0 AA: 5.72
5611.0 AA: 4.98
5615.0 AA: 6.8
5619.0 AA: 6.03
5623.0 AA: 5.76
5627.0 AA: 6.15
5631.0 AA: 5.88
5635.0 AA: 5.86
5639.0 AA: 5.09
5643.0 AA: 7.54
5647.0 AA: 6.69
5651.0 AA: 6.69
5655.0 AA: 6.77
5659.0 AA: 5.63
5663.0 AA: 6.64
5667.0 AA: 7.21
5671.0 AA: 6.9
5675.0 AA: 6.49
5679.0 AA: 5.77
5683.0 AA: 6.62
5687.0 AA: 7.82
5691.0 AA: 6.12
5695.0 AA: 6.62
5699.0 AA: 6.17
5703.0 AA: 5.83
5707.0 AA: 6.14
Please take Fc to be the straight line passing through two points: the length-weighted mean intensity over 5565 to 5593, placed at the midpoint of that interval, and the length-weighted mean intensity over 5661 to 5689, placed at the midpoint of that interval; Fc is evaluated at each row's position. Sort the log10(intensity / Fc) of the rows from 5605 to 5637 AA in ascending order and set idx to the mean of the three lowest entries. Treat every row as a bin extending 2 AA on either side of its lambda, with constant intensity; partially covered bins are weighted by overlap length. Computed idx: -0.076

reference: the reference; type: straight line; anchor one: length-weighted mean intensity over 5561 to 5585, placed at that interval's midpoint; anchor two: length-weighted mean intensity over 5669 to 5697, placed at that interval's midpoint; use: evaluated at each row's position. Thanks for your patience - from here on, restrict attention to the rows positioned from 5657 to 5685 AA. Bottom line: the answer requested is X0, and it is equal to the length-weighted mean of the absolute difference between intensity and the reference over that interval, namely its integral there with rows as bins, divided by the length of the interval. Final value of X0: 0.41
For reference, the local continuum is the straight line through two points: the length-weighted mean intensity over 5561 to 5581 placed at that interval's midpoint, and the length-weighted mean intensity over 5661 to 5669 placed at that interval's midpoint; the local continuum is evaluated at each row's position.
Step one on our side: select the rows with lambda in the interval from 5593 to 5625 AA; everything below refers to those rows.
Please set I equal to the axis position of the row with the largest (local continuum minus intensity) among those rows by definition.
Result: 5595.0 AA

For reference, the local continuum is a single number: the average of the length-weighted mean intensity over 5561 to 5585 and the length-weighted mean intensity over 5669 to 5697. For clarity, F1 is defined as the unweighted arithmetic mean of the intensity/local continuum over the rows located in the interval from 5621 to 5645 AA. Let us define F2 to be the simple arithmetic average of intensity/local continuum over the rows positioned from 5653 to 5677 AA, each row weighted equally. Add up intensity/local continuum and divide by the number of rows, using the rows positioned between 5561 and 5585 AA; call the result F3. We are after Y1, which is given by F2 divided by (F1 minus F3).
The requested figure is -10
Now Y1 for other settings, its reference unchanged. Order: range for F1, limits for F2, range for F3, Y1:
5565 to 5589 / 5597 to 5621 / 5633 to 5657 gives 58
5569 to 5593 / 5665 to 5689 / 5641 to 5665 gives -83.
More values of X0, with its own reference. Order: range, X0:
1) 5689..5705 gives 0.43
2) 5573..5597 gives 0.87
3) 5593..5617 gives 1.07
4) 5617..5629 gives 0.70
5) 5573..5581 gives 0.41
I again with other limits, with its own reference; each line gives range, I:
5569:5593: 5591.0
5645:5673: 5659.0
